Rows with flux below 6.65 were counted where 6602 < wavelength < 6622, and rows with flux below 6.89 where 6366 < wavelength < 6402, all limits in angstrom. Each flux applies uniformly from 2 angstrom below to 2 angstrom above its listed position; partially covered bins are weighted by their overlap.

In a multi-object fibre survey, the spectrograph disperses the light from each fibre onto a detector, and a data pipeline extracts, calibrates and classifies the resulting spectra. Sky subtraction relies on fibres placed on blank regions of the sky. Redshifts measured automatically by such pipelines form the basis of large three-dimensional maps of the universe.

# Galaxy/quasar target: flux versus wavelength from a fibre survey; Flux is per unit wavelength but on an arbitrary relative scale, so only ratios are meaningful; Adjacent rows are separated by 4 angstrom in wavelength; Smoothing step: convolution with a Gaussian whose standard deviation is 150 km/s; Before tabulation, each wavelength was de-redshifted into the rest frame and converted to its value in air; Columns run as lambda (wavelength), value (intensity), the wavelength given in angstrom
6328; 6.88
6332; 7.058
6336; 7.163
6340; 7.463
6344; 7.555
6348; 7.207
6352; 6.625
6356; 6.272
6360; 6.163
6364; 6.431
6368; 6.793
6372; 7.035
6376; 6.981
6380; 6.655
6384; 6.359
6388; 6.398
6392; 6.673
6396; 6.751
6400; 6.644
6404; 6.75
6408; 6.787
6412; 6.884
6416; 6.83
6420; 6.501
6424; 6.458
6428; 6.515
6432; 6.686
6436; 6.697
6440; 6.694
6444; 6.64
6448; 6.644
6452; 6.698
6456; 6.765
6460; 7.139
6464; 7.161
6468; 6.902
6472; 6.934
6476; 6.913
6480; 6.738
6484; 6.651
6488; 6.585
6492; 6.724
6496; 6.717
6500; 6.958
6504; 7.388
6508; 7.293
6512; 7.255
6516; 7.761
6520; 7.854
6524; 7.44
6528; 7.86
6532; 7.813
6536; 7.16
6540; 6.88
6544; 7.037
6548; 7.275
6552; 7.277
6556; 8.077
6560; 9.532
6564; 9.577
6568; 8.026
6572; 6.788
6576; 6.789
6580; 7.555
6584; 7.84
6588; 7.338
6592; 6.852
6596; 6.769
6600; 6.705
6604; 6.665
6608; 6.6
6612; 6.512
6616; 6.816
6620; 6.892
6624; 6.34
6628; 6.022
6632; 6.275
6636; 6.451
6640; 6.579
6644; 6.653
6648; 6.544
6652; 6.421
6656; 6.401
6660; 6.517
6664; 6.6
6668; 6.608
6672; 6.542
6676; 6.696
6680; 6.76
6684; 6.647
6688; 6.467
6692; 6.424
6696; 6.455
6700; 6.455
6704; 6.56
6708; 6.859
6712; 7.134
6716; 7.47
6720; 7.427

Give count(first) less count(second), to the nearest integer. -5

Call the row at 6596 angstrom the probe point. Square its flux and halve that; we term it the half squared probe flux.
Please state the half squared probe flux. 22.9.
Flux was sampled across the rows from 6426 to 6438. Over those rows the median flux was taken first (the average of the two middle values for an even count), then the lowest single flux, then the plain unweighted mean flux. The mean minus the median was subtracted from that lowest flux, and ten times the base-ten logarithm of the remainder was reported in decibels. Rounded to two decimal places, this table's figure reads 8.17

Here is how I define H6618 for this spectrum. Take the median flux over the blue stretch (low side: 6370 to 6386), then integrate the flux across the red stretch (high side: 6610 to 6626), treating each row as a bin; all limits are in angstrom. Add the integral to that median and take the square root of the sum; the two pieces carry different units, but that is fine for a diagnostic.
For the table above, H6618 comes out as 10.6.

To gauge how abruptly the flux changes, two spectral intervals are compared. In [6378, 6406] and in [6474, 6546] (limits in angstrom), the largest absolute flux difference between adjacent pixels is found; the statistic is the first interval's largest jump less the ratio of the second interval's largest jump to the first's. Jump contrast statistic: -1.9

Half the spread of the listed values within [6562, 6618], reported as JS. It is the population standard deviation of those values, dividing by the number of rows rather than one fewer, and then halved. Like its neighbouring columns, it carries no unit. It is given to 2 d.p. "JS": 0.40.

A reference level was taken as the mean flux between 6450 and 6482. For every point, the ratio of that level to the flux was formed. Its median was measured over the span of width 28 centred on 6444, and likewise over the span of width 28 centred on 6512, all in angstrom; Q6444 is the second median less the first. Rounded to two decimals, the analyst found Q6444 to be -0.10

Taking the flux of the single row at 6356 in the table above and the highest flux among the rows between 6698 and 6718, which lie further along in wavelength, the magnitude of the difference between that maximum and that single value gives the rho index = 1.20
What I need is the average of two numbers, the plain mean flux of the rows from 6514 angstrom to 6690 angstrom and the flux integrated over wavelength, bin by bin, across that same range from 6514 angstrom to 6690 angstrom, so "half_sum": 624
